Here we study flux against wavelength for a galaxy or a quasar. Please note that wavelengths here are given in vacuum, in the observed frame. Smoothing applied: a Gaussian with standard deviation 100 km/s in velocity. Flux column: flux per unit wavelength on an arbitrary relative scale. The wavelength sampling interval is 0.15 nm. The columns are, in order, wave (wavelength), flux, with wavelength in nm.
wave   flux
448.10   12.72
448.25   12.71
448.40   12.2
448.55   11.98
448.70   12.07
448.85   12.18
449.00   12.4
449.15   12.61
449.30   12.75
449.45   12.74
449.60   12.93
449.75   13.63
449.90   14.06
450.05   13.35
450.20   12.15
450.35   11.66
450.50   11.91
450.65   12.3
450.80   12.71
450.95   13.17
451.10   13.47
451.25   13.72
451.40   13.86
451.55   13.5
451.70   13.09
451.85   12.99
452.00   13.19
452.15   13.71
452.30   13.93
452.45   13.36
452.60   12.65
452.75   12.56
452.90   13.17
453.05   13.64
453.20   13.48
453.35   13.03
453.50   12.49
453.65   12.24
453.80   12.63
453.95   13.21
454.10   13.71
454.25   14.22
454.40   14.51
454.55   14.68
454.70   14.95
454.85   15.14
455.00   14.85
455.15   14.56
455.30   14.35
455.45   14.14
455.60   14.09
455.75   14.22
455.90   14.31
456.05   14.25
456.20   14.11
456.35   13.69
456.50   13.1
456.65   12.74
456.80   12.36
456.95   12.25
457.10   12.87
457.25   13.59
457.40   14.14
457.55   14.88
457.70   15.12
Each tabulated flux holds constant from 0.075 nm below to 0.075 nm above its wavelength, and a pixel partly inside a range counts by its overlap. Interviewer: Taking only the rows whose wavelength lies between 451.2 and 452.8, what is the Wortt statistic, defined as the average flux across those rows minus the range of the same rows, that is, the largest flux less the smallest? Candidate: 12.0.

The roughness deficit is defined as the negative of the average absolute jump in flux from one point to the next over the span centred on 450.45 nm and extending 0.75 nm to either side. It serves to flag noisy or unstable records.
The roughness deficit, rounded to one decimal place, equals -0.5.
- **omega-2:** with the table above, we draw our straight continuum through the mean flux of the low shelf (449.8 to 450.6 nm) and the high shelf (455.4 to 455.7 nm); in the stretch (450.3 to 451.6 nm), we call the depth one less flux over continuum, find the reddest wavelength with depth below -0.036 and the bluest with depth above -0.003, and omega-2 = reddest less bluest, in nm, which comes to 1.20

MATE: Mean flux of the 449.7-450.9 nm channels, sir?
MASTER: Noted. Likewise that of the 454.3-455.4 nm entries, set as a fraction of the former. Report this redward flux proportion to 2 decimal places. 1.16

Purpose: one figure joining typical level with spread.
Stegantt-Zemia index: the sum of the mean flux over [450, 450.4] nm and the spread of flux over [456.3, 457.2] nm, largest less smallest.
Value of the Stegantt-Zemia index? 13.8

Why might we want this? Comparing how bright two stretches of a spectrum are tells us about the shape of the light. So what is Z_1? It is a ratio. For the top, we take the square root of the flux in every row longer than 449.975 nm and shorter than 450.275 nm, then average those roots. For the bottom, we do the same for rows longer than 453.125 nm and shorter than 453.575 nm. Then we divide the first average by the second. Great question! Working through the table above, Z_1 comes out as 0.99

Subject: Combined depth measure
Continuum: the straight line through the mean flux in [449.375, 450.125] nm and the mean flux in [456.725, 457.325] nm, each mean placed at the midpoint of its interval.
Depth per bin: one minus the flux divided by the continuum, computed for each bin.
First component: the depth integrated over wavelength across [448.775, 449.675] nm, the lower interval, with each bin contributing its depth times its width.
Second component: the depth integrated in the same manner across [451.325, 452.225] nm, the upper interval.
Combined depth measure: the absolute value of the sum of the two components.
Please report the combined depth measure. 0.04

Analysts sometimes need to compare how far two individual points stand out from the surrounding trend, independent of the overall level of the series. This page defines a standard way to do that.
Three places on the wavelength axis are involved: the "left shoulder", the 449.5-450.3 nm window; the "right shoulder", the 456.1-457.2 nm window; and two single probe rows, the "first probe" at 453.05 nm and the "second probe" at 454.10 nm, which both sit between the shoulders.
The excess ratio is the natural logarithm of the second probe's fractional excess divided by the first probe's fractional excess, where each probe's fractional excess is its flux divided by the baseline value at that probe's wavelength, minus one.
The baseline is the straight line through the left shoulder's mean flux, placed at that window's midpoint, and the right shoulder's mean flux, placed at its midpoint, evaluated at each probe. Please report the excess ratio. 0.2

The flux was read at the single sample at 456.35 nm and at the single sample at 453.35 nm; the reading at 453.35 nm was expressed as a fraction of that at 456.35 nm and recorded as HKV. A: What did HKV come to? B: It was 0.95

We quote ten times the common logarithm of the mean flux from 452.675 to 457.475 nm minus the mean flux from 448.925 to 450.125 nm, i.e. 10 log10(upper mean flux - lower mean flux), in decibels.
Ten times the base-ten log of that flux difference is -2.2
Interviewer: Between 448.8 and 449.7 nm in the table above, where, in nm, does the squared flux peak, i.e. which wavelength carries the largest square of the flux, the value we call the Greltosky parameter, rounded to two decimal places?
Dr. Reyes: 449.60 nm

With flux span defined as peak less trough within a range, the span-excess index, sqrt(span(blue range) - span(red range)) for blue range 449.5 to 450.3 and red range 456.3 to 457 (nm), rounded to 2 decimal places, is 0.69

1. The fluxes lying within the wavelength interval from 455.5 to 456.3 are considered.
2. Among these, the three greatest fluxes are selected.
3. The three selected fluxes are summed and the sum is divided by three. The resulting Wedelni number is 14.3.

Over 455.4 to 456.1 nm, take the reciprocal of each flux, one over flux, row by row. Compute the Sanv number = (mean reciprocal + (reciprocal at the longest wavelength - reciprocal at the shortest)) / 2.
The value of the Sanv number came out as 0.0349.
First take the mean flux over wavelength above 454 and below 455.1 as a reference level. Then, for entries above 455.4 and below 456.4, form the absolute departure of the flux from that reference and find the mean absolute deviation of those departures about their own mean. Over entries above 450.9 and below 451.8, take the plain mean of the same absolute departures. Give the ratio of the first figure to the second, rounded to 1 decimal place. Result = 0.1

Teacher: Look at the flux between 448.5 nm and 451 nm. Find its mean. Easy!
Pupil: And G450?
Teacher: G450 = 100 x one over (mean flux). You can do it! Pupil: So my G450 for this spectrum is 7.92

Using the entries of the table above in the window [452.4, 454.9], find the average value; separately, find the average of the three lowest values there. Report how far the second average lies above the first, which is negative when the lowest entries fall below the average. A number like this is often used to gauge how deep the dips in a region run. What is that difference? -1.1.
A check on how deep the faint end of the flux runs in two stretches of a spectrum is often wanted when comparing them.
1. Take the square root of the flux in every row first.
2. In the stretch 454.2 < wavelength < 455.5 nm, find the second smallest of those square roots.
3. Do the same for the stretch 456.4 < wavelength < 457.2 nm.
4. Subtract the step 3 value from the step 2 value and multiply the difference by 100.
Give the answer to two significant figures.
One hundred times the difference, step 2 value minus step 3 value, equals 26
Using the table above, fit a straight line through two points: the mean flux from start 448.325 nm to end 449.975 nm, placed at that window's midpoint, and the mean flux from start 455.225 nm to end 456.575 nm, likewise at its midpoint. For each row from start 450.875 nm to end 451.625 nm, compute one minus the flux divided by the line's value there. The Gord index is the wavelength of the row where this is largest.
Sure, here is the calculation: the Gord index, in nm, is 450.95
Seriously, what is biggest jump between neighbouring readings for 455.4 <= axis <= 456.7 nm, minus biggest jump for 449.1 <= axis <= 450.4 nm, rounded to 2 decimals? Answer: -0.61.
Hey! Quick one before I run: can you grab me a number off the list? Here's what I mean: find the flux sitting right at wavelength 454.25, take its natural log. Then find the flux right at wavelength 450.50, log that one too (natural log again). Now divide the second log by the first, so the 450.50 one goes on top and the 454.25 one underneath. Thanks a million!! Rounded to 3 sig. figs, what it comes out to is 0.933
